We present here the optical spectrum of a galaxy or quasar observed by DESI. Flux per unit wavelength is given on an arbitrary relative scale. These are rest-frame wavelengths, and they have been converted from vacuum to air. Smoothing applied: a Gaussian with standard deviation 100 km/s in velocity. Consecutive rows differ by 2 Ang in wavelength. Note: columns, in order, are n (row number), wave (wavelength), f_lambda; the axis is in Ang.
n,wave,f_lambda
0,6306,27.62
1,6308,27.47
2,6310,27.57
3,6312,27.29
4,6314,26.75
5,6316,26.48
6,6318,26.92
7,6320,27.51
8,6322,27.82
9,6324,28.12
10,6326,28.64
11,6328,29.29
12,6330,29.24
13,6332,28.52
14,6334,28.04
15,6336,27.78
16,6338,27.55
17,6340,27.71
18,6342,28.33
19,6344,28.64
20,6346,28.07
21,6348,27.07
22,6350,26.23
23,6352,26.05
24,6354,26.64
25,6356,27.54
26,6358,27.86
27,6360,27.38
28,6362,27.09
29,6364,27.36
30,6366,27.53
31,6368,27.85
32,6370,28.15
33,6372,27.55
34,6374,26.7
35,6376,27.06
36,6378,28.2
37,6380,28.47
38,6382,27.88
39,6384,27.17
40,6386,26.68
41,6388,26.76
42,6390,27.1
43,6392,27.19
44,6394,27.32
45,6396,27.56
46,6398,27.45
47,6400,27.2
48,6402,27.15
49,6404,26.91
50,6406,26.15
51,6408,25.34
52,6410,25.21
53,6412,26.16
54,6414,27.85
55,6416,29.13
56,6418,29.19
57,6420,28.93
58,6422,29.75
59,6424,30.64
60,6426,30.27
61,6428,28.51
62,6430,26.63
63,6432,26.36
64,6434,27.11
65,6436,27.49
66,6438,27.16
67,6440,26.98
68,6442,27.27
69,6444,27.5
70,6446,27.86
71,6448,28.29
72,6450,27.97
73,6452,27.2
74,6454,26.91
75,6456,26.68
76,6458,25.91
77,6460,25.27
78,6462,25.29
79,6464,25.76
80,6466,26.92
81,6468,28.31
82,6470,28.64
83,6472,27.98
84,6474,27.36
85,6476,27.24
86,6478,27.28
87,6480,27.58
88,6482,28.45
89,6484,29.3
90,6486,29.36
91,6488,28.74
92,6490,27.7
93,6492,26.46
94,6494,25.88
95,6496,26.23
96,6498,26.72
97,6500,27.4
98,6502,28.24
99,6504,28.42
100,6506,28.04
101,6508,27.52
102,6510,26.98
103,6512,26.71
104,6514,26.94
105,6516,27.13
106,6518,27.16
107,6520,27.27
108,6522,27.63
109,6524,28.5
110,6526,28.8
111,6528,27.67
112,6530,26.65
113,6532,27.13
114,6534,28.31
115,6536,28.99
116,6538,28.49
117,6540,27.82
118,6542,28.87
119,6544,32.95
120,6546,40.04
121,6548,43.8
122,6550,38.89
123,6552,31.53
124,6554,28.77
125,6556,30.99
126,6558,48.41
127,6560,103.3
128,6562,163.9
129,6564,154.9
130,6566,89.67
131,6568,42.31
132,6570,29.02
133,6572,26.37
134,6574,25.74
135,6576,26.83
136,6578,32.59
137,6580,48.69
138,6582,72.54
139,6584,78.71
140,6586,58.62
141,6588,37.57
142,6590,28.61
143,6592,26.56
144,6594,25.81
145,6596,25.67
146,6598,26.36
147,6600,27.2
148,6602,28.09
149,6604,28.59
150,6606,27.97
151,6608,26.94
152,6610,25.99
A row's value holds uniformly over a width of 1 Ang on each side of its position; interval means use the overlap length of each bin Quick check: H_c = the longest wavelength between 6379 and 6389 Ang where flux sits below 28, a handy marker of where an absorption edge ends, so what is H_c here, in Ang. 6388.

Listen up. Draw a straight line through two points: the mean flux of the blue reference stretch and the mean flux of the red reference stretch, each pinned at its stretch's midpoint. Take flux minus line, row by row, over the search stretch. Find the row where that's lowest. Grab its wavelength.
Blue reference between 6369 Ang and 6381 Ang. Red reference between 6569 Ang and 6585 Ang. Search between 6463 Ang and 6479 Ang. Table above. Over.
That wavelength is 6464 Ang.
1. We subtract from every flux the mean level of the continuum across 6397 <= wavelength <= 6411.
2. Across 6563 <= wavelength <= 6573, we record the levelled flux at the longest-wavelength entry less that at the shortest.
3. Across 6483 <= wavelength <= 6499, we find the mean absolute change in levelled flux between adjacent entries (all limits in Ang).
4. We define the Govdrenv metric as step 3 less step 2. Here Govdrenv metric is 129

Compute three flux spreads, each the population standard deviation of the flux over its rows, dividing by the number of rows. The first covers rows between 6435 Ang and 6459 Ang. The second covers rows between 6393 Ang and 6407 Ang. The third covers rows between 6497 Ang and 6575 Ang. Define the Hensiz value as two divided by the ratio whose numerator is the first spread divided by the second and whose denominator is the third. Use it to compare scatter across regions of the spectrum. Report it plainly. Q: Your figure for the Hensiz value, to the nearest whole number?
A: 46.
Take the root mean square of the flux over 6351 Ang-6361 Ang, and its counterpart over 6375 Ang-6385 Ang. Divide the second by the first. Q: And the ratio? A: 1.02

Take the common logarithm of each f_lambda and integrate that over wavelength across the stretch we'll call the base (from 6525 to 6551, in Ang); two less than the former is 37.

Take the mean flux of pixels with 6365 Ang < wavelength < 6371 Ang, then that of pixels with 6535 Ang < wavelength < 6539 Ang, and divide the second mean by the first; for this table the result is 1.032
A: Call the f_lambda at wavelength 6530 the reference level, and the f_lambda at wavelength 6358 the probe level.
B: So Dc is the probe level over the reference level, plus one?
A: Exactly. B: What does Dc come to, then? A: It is 2.05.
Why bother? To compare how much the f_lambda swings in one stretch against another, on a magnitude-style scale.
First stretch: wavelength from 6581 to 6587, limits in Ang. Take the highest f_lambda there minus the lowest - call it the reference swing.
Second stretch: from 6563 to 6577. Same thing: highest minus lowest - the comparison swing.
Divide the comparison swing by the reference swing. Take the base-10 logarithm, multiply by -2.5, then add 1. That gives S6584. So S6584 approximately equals -1.0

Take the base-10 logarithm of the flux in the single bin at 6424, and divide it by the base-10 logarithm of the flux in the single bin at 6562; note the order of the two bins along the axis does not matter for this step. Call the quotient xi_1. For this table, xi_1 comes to 0.67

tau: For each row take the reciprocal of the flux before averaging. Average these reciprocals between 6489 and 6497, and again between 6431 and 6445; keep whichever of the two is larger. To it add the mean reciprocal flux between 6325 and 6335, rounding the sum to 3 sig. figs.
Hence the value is 0.0725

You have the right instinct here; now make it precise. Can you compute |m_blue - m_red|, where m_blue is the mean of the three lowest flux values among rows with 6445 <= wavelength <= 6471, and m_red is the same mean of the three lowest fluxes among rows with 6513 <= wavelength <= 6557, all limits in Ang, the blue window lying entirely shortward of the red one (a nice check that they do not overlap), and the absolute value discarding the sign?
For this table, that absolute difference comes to 1.5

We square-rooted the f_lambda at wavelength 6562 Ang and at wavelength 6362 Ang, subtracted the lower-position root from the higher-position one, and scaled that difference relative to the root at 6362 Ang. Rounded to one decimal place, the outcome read 1.5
